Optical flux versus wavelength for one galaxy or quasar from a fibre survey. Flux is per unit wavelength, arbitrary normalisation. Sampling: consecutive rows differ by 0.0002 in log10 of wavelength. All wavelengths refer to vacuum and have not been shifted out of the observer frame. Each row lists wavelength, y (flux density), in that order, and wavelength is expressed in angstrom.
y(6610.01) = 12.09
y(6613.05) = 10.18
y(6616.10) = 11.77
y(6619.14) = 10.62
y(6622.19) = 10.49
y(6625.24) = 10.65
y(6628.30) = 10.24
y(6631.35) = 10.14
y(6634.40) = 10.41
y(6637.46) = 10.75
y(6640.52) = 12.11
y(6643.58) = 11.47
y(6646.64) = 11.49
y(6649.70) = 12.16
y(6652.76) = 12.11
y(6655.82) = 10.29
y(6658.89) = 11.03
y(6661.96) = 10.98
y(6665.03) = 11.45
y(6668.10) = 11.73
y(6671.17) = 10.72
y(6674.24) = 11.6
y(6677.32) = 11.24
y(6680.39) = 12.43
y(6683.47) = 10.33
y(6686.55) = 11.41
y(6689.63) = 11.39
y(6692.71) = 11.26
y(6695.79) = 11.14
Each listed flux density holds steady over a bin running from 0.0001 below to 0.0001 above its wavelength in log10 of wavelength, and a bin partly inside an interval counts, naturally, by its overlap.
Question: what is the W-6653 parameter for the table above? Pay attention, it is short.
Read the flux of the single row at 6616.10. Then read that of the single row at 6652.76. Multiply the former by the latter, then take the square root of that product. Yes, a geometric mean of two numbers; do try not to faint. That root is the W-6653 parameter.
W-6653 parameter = 11.9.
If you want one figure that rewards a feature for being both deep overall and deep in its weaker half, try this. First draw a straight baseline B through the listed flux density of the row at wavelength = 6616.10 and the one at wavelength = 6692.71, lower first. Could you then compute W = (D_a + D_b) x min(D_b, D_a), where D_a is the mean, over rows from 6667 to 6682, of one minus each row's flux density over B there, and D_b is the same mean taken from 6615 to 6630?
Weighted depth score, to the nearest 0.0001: -0.0010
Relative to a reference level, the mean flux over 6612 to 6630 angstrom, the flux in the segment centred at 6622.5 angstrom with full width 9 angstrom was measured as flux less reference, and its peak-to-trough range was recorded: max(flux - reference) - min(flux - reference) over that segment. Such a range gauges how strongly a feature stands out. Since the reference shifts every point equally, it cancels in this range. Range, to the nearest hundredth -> 0.16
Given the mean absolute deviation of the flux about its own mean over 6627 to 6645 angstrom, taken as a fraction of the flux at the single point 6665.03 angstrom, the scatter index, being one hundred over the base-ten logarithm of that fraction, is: -79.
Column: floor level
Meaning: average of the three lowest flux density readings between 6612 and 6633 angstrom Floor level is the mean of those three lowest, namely 10.2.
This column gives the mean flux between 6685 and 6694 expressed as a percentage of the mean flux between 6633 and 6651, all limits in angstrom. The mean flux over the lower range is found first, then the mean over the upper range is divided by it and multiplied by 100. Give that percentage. 100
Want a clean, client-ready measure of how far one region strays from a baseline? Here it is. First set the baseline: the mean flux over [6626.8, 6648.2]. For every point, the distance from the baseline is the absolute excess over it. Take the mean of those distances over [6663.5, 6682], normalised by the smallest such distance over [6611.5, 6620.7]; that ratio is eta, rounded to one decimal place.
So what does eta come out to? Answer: 2.0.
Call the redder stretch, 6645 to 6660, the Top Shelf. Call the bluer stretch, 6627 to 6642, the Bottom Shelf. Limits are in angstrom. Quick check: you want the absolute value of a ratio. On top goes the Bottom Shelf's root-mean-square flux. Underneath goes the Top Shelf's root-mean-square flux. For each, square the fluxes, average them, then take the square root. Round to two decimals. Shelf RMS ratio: 0.94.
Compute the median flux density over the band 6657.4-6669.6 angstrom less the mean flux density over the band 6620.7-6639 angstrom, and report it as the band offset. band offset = 0.8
